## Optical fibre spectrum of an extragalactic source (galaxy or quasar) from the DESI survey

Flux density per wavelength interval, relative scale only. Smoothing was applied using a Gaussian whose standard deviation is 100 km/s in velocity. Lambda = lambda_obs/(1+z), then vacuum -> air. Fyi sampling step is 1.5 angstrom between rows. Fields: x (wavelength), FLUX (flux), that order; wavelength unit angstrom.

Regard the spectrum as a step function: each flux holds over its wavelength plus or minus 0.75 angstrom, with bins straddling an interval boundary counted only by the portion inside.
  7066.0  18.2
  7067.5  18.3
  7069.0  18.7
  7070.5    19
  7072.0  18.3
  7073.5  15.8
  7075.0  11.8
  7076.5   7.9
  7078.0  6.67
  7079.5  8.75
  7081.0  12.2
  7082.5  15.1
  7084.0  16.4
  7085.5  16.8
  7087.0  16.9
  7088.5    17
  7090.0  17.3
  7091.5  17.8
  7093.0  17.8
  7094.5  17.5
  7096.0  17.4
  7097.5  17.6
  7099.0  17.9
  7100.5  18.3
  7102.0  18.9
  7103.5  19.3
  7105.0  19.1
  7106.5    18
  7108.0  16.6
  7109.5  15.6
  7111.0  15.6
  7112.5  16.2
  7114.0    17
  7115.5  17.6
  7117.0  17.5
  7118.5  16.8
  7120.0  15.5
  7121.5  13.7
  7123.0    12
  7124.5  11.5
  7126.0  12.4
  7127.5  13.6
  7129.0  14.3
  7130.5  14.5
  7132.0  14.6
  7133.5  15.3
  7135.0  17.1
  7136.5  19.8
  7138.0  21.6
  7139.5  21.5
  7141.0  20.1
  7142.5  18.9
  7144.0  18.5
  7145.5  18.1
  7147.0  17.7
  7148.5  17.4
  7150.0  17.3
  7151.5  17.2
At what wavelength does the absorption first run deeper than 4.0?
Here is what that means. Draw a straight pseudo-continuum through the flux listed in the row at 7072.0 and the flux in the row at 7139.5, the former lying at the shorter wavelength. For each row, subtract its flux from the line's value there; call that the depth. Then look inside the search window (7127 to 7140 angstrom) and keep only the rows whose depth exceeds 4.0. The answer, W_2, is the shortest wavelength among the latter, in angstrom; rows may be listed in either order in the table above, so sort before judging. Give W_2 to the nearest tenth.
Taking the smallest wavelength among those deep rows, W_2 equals 7127.5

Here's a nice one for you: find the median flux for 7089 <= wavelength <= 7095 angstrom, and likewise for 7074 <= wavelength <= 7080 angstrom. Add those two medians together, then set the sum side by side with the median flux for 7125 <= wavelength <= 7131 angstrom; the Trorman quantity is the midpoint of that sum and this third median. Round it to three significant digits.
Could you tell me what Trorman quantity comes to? 20.0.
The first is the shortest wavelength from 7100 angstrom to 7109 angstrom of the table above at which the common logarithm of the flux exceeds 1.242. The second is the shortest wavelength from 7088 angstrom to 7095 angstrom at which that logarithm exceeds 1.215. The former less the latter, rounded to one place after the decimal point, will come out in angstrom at 12.0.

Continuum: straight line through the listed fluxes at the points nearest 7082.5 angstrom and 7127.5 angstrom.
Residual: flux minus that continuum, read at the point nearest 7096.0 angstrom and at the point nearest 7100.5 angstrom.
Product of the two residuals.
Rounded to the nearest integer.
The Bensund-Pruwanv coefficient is 10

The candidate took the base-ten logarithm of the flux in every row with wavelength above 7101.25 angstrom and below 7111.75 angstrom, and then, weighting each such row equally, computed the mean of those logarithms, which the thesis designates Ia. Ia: 1.244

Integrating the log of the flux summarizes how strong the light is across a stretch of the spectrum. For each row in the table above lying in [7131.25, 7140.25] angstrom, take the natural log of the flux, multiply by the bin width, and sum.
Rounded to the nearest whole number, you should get 26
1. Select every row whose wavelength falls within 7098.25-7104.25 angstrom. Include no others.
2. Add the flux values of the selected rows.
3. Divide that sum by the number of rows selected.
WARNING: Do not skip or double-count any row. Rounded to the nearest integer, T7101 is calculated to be 19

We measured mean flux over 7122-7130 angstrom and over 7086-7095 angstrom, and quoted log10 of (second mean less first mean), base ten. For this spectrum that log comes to 0.66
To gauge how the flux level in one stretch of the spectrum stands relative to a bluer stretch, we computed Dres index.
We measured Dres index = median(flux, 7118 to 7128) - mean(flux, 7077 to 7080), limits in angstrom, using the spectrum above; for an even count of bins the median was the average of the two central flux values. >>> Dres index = 6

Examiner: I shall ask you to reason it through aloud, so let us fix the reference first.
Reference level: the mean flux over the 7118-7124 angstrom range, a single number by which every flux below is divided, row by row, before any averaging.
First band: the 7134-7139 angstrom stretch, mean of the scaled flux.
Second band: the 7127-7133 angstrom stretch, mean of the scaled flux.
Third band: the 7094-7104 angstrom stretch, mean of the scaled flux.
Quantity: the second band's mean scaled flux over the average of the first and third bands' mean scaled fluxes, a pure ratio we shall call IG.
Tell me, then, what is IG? 0.76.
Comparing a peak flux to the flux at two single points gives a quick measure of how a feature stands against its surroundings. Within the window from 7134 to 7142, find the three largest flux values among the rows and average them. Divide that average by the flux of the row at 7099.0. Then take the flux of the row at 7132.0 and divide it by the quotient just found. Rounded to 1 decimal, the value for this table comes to 12.4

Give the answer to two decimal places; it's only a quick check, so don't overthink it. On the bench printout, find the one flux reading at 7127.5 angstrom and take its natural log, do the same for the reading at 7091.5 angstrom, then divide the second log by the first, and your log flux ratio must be 1.10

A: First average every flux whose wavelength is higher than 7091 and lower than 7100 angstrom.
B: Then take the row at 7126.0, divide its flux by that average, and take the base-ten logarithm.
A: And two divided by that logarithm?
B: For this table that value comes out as -13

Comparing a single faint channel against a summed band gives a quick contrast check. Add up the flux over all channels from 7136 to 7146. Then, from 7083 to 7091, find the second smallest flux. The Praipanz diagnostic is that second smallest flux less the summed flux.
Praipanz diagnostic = -122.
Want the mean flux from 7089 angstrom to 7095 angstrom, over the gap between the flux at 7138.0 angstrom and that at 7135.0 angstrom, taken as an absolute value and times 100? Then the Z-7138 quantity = 391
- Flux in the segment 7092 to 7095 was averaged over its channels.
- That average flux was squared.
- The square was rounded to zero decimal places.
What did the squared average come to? 312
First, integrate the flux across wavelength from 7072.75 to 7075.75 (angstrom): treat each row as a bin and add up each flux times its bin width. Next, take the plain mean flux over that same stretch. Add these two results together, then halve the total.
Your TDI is 28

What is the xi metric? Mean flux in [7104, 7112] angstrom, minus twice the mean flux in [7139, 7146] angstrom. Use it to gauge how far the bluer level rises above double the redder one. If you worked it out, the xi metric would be -22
